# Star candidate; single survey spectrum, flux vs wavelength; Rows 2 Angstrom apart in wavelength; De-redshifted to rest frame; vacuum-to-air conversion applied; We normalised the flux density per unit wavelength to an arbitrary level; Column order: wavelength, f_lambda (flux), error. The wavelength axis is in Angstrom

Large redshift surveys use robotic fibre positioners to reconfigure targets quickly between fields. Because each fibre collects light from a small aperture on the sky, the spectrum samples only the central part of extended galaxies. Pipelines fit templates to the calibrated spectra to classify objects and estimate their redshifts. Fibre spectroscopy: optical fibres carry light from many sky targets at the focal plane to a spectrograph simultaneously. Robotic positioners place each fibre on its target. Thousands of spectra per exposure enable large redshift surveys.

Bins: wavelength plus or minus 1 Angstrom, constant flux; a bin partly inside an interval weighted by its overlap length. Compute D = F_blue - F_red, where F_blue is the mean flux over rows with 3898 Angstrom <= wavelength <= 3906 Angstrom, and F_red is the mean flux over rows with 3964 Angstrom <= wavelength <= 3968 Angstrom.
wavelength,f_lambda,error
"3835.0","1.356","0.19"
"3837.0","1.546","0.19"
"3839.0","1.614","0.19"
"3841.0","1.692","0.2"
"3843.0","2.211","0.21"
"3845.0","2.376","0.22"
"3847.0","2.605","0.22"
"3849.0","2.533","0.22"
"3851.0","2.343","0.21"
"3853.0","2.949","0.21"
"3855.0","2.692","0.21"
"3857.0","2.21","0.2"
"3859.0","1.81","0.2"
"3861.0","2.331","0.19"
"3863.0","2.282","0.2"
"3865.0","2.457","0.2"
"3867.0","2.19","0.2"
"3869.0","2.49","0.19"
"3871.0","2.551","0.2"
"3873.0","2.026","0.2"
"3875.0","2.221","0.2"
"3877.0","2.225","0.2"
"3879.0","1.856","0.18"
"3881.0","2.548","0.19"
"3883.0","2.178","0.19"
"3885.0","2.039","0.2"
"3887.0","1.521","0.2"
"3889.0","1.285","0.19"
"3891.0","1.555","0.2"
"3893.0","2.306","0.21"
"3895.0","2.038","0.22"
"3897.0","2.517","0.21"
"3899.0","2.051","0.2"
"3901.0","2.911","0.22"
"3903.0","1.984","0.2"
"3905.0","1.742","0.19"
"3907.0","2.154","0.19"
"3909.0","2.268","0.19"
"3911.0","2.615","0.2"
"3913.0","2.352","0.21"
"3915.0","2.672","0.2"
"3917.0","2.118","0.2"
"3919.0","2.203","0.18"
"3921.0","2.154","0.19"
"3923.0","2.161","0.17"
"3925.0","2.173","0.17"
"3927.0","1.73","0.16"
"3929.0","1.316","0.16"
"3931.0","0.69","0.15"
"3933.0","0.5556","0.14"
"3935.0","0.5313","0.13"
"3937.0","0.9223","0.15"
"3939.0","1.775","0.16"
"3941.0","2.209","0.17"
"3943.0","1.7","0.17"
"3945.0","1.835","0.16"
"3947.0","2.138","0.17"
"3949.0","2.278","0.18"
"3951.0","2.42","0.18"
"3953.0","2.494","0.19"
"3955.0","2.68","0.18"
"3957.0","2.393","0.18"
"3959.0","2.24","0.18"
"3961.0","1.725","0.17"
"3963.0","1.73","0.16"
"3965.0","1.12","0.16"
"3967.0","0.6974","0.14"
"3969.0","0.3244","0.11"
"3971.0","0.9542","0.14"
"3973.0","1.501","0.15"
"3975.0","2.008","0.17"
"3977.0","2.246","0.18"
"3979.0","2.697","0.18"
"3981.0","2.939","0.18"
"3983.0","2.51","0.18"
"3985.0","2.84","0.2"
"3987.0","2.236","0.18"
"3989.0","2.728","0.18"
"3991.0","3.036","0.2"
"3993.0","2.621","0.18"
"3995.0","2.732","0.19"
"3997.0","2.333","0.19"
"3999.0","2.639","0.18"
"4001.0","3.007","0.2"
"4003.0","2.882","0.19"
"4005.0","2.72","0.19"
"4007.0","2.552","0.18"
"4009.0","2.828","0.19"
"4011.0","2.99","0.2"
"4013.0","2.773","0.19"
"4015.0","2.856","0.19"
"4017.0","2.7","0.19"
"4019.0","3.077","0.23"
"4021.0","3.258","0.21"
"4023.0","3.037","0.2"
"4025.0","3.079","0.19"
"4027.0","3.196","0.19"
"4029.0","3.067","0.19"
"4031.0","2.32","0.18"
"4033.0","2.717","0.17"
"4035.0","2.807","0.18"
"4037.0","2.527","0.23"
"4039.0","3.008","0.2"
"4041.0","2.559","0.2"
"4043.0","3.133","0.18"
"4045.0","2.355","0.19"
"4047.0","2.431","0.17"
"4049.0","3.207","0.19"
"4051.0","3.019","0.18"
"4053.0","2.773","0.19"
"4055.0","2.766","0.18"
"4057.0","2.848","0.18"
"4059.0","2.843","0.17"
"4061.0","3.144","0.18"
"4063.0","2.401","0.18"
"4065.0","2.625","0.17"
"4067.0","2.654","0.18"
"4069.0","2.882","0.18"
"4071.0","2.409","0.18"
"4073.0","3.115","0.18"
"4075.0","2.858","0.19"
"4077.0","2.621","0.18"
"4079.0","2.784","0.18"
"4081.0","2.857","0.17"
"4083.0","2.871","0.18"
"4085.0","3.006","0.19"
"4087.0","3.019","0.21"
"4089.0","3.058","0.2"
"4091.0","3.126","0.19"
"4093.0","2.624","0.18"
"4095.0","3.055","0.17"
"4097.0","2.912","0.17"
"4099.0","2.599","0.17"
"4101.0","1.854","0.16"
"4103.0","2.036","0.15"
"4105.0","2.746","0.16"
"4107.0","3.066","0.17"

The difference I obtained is 1.3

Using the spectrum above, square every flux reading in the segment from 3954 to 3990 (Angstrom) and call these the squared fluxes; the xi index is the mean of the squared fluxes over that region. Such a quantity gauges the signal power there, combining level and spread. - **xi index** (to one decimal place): 4.5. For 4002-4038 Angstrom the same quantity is 8.2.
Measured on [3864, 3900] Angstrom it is 4.6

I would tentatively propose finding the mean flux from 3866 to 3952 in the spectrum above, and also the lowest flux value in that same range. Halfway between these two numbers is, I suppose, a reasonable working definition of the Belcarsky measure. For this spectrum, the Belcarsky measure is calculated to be 1.3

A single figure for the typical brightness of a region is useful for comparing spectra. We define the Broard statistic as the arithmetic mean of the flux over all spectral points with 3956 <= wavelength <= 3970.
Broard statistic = 1.5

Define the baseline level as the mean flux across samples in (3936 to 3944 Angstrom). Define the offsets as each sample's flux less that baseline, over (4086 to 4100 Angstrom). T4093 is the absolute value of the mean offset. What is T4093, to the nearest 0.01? 1.26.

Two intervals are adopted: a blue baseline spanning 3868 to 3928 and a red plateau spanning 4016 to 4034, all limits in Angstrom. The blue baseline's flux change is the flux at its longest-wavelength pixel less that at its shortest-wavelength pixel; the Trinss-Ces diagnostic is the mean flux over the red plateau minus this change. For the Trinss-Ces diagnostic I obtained 3.70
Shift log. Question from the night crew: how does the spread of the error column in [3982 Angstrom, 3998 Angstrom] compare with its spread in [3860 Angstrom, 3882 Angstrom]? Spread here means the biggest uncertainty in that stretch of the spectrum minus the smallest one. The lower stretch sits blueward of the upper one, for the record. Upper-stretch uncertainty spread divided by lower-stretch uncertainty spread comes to 1.00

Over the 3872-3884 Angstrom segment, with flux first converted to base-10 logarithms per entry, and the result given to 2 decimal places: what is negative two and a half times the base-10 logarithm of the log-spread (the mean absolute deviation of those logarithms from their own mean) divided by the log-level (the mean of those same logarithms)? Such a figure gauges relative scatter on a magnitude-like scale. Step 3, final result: 2.55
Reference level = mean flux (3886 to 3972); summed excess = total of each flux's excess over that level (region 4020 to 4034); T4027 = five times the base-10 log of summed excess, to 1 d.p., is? 4.5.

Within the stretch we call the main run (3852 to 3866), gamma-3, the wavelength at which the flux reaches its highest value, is 3853.0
